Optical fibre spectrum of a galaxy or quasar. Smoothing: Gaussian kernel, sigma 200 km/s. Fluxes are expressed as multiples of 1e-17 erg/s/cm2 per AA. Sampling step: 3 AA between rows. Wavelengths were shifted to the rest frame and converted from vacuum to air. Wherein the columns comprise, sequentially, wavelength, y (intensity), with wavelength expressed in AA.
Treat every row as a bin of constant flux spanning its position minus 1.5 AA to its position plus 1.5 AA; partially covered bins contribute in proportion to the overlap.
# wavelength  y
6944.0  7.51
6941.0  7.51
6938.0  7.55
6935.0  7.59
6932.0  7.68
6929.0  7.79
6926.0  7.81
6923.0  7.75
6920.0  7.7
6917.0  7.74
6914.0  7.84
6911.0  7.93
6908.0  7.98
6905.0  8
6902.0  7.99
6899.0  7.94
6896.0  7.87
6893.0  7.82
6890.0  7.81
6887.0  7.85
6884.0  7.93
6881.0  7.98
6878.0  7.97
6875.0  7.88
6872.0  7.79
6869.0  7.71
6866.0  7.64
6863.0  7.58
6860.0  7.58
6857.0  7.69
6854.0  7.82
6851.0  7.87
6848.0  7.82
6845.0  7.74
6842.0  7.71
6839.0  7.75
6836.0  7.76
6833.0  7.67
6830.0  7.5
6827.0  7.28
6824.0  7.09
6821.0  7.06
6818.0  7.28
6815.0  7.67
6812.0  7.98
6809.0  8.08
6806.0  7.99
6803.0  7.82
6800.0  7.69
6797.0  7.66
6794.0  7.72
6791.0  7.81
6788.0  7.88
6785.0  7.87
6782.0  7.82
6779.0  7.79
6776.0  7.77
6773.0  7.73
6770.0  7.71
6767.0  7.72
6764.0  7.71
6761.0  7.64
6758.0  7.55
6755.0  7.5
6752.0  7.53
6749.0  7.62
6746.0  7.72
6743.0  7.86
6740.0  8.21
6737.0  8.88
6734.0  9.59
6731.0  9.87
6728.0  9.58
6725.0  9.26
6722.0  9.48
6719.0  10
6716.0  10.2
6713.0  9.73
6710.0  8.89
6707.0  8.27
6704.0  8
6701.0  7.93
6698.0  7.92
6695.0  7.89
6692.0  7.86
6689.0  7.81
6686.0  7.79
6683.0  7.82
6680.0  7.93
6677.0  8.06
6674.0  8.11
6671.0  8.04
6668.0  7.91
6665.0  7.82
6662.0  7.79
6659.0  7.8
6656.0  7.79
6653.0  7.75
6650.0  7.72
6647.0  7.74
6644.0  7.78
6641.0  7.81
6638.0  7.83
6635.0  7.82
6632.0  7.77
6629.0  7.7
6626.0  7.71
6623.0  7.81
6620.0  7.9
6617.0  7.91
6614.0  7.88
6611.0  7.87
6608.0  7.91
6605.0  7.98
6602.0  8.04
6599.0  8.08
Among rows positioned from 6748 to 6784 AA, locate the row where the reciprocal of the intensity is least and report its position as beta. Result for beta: 6782.0 AA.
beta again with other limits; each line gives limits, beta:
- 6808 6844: 6809.0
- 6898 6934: 6905.0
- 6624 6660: 6638.0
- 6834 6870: 6851.0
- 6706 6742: 6716.0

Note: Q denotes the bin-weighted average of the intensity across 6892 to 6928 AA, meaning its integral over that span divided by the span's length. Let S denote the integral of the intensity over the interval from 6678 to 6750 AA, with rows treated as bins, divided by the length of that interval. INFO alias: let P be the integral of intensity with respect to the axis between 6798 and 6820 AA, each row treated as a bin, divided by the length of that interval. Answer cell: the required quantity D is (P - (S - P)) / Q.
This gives 0.88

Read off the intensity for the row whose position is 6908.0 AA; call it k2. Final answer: 7.98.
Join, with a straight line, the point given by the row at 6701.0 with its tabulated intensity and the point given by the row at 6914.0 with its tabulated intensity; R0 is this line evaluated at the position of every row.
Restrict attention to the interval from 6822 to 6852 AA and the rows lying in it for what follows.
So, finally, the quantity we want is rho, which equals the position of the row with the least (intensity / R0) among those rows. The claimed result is 6824.0 AA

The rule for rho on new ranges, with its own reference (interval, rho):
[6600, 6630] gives 6629.0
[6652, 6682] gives 6653.0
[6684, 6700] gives 6686.0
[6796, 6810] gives 6797.0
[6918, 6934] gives 6932.0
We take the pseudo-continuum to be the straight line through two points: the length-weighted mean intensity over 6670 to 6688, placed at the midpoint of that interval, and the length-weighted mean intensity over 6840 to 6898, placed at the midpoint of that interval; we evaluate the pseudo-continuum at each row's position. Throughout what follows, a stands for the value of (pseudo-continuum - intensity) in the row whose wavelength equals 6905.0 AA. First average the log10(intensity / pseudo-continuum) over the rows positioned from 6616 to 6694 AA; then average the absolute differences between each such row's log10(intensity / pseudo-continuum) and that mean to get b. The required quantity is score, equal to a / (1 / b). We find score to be -0.0011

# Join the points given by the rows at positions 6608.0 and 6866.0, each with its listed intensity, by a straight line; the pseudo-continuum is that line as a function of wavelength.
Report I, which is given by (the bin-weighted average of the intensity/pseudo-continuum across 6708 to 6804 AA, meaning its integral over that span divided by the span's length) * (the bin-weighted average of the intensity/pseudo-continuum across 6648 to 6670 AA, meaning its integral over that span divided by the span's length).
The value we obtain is 1.06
